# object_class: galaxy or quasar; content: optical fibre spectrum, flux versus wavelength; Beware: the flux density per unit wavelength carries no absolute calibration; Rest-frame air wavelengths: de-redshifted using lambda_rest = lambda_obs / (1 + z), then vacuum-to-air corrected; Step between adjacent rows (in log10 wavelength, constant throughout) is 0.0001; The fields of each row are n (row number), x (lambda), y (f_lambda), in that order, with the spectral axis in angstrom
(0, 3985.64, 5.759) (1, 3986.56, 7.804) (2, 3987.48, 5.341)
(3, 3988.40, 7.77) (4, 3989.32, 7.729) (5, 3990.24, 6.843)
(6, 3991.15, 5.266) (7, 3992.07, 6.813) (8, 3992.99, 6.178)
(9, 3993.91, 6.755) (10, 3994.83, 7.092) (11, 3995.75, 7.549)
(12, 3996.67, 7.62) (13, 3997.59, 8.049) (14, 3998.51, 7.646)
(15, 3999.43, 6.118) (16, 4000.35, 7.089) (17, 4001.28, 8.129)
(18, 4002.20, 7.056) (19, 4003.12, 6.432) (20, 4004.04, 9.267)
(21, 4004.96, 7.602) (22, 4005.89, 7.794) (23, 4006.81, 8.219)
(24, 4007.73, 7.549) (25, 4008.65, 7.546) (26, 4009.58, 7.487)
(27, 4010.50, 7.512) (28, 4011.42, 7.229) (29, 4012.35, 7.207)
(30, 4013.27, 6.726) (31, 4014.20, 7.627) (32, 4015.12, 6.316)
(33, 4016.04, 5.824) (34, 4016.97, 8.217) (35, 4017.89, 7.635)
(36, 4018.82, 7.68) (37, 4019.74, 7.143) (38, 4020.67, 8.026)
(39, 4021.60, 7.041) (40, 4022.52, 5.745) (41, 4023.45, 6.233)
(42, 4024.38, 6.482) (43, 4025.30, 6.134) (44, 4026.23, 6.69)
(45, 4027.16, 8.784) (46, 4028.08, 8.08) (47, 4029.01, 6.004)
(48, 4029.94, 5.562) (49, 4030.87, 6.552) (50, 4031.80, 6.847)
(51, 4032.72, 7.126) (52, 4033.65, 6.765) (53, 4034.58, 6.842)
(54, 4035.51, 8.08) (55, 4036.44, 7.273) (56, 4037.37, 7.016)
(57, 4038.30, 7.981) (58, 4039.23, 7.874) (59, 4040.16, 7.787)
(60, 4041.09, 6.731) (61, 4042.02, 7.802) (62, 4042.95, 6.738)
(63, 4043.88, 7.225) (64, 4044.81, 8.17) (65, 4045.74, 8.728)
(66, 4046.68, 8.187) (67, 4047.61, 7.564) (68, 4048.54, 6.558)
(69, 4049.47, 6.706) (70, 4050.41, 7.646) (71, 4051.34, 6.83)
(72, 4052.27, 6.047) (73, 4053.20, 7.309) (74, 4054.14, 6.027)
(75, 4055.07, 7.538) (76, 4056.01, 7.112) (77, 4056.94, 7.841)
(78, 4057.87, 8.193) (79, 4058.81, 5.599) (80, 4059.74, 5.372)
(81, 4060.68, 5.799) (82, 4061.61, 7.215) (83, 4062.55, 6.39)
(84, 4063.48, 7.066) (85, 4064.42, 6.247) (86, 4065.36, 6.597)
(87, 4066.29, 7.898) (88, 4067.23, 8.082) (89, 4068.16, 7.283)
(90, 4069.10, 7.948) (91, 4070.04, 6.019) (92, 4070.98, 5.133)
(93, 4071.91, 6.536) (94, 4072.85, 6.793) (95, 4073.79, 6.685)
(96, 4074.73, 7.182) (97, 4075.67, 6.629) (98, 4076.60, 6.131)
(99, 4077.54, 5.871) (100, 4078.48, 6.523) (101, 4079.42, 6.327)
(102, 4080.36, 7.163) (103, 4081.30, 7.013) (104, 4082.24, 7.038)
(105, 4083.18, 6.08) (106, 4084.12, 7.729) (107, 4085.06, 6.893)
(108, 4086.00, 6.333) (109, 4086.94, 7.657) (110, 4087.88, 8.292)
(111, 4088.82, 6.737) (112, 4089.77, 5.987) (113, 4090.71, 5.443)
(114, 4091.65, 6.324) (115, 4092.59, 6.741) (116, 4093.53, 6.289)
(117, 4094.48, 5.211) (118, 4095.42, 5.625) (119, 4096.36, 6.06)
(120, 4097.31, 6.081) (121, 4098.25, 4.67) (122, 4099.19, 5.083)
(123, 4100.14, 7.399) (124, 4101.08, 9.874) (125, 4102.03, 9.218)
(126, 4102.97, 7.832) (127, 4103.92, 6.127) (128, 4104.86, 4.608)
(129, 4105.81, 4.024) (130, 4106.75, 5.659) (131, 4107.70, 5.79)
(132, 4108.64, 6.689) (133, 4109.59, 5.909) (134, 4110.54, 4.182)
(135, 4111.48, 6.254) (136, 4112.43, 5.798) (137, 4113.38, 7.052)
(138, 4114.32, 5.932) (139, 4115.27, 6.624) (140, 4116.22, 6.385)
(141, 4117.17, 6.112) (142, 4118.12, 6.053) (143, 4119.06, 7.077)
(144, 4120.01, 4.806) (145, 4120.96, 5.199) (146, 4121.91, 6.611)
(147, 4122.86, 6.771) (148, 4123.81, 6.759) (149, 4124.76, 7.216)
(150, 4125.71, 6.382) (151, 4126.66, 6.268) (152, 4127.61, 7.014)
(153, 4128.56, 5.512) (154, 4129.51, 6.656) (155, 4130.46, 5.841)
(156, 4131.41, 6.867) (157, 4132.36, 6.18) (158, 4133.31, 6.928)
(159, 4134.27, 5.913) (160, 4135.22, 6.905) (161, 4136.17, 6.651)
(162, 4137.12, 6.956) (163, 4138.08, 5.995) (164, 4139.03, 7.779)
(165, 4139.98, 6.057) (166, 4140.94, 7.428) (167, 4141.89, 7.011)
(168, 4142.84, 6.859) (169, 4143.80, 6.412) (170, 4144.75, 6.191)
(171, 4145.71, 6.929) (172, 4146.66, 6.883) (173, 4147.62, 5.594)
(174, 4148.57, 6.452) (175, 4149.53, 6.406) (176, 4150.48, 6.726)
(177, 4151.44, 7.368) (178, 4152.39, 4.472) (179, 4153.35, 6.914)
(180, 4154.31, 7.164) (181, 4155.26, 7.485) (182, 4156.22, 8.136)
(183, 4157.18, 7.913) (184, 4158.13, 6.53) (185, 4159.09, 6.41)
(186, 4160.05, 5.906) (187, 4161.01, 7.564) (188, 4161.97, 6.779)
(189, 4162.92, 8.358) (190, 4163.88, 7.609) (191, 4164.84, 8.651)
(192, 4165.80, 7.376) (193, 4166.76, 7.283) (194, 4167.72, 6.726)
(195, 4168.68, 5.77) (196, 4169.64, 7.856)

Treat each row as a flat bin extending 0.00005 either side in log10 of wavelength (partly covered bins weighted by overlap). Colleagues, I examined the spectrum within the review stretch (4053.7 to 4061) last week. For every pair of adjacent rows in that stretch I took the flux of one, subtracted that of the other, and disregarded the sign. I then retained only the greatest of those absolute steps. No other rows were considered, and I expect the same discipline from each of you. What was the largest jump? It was 2.6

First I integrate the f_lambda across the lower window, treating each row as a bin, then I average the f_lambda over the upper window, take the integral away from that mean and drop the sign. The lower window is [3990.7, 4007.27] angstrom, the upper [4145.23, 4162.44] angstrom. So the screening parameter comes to 114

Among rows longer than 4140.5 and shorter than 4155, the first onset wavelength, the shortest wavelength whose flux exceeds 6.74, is 4140.94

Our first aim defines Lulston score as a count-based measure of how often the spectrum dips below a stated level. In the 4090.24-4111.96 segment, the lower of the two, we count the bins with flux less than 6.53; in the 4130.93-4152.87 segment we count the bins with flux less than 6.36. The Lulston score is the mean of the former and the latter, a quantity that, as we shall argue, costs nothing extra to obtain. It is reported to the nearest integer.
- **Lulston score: 12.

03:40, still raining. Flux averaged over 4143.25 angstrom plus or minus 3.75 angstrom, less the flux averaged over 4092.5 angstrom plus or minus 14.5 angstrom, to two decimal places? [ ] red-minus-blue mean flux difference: 0.20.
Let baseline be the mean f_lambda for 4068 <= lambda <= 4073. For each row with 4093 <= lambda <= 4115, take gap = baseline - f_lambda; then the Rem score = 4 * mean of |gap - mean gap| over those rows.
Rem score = 4.0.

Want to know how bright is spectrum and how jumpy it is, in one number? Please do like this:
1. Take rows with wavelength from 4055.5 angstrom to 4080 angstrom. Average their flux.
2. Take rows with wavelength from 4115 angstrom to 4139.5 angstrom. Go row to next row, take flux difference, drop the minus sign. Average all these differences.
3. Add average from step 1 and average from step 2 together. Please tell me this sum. 7.5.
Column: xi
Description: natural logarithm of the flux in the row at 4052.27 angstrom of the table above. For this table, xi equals 1.80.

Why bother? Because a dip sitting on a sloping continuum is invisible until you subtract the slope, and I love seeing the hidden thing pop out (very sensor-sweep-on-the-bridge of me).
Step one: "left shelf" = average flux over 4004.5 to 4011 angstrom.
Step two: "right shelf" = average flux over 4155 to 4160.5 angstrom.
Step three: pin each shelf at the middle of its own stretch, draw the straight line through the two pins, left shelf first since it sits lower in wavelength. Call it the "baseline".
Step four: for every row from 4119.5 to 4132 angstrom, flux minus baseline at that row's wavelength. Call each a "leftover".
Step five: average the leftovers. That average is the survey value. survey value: -0.9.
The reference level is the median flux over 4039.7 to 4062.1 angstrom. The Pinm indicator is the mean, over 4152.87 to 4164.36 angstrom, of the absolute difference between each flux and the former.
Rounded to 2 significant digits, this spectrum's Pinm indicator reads 0.61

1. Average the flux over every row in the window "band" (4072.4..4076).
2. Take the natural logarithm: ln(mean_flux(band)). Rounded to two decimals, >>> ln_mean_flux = 1.92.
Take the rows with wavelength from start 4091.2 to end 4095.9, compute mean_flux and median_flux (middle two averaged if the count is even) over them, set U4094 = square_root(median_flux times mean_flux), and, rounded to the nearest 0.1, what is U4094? 6.2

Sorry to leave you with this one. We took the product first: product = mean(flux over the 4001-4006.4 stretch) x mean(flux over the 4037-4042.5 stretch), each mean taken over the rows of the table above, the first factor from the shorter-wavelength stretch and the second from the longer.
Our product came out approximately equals 58.1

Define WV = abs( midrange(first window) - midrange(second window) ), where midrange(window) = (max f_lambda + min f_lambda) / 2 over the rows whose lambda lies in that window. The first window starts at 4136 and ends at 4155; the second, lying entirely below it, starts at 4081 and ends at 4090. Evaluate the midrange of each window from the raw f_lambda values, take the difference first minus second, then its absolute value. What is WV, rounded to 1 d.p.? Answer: 1.0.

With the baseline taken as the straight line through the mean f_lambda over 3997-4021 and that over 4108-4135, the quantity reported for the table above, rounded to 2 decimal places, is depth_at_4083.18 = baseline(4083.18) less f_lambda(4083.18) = 0.57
